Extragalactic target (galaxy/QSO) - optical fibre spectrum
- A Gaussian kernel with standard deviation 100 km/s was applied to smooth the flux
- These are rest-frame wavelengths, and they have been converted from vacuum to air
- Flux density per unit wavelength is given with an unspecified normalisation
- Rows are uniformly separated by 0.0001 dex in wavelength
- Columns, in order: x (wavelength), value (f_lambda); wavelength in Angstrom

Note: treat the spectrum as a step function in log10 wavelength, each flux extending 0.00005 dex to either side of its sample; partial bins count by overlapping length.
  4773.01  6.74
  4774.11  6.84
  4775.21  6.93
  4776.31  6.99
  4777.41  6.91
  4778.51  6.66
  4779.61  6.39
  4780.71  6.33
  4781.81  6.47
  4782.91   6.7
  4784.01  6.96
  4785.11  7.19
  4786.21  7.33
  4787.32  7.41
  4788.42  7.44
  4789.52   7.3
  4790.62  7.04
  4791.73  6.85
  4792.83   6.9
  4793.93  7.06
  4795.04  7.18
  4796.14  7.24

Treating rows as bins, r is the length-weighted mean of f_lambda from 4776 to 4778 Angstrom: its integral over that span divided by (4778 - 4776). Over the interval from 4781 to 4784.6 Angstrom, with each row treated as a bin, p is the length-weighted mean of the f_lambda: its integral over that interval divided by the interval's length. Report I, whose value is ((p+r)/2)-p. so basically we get 0.12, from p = 6.7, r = 6.94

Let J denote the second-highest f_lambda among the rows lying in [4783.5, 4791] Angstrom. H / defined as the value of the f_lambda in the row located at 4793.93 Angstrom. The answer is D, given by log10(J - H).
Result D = -0.46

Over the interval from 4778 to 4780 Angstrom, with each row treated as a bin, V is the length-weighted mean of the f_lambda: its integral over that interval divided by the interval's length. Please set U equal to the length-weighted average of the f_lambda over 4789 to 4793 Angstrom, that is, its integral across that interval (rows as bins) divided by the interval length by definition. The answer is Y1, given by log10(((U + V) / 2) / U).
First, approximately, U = 7.0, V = 6.53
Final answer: -0.016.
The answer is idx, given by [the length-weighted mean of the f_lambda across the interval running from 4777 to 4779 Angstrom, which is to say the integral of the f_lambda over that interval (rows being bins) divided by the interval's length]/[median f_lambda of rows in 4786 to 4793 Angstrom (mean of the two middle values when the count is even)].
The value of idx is 0.93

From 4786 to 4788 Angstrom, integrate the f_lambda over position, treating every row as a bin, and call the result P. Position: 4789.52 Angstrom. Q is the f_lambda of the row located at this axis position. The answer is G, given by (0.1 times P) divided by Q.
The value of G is 0.202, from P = 15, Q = 7.3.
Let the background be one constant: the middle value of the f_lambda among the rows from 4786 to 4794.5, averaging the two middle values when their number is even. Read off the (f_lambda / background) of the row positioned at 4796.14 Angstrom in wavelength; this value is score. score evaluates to 1.01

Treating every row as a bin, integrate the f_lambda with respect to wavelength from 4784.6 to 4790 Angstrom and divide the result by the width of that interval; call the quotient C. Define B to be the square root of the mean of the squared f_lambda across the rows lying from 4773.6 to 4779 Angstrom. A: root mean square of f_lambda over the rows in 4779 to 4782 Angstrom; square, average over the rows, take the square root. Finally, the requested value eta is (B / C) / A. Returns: 0.146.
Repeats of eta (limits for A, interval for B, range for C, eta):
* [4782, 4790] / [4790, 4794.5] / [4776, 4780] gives 0.144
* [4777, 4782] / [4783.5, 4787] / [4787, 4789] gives 0.147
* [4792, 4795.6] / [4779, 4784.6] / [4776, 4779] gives 0.136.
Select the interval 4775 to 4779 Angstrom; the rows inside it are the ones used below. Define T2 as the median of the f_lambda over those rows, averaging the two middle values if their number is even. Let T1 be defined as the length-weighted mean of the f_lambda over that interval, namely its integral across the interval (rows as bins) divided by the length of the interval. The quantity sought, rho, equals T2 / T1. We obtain 1.01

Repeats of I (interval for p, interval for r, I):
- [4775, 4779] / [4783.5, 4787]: 0.15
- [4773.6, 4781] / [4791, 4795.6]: 0.13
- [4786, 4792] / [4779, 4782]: -0.42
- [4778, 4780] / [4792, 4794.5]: 0.22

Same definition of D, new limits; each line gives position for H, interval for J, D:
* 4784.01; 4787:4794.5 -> -0.35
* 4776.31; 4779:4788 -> -0.47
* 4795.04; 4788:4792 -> -0.92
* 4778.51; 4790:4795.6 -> -0.40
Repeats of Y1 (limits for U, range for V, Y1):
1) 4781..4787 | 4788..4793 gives 0.006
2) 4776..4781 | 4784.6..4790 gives 0.022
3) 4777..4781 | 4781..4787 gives 0.011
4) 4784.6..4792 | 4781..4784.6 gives -0.016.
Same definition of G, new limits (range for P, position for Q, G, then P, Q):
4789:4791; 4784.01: 0.207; 14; 6.96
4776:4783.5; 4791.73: 0.726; 50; 6.85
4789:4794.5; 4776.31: 0.553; 39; 6.99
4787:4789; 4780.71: 0.235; 15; 6.33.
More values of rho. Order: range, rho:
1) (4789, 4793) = 0.99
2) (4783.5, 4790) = 1.01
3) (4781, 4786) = 1.00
